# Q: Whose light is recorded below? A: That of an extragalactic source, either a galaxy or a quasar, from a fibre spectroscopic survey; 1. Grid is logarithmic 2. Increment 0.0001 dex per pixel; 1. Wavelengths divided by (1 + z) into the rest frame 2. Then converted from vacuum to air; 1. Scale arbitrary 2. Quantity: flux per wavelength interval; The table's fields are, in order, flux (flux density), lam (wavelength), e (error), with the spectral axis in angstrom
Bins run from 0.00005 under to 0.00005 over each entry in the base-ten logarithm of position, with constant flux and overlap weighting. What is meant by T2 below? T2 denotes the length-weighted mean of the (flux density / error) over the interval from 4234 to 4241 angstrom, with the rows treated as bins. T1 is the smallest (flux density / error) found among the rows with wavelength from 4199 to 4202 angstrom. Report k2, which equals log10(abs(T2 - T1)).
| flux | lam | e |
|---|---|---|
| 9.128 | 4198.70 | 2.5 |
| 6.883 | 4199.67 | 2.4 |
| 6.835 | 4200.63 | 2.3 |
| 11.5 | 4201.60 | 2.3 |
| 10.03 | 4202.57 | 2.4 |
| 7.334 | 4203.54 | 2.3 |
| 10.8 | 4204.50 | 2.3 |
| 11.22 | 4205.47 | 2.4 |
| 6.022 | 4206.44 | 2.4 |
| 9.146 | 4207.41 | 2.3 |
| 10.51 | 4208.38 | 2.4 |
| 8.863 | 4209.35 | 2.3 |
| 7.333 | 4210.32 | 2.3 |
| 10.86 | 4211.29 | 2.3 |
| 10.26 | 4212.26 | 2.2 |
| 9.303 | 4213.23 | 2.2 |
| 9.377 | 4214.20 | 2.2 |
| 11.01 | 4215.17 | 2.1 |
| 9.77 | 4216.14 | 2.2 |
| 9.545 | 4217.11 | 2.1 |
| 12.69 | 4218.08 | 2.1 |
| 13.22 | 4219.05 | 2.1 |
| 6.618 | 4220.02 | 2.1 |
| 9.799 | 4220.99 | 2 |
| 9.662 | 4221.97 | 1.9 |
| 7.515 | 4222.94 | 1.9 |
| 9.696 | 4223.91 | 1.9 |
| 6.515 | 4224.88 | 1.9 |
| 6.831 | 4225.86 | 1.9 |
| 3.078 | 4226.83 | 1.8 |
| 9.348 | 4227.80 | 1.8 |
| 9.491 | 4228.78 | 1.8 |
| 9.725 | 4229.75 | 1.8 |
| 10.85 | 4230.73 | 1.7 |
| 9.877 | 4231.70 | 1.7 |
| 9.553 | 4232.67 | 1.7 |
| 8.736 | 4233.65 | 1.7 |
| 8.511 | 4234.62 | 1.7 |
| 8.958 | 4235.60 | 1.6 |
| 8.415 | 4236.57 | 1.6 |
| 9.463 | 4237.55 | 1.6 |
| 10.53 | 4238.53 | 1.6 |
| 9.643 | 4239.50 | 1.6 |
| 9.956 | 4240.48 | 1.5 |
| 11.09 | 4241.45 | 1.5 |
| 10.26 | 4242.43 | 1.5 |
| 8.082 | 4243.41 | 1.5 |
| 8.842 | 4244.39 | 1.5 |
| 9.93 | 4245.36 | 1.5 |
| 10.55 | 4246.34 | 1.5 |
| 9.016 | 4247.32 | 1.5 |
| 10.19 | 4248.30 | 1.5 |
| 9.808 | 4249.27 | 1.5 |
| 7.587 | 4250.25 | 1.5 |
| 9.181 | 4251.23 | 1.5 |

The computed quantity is 0.5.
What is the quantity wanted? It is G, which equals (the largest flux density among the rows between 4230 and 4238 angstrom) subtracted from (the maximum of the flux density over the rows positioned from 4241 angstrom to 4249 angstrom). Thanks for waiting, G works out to 0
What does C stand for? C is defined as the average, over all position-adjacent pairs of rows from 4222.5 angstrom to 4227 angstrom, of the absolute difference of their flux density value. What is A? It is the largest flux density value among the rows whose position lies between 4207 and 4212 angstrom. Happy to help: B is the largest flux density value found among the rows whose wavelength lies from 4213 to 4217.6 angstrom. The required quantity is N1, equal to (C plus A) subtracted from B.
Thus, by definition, -2.2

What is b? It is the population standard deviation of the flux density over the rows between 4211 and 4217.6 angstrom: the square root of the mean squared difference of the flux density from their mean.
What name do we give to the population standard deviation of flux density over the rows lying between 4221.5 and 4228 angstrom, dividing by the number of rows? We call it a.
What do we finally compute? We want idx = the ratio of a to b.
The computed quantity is 3.38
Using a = 2.2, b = 0.7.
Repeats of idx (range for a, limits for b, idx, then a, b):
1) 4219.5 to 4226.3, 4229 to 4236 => 1.94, 1.4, 0.7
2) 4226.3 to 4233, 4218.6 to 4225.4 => 1.10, 2.4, 2.2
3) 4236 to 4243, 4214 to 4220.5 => 0.38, 0.8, 2.1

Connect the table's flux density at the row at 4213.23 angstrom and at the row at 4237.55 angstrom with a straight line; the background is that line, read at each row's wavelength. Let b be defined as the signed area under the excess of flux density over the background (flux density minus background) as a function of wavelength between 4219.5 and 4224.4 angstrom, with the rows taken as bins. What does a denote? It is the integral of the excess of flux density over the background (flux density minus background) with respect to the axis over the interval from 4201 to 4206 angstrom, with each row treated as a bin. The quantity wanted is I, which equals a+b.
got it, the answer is 1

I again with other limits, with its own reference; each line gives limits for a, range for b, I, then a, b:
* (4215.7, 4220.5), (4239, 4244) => 7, 5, 1.5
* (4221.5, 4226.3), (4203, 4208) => -8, -6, -1.5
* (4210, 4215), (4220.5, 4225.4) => -2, 1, -3.6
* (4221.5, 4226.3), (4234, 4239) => -8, -6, -1.5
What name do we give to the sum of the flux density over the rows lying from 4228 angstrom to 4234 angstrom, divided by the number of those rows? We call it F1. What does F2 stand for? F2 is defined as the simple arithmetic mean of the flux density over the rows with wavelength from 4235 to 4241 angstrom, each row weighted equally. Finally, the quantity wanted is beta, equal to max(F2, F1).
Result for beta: 9.7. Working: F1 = 9.7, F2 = 9.5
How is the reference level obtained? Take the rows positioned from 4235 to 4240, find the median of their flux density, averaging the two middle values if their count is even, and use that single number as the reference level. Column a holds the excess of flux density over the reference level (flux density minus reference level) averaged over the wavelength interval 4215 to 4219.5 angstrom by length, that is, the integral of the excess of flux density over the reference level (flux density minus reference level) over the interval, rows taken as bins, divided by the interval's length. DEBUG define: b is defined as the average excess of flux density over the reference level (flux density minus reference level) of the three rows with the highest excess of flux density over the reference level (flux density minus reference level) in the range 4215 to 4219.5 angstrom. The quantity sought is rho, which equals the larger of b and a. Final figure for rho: 2.84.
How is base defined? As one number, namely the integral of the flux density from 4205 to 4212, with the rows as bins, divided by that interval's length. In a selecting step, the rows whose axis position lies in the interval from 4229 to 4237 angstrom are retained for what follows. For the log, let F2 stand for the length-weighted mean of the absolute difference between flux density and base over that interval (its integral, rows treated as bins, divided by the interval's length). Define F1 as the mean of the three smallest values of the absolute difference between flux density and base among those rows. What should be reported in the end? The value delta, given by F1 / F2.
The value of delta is 0.5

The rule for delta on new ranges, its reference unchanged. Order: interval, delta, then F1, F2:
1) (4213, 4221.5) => 0.2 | 0.25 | 1.6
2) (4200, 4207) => 0.7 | 1.45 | 2.0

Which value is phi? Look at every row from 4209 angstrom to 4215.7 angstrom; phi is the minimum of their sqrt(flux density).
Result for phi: 2.71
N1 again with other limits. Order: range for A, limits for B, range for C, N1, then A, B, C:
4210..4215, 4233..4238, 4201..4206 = -3.4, 10.86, 9.463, 2.0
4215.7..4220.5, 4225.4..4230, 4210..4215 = -4.8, 13.22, 9.725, 1.3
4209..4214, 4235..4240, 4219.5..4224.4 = -2.2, 10.86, 10.53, 1.9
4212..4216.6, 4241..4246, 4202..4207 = -2.9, 11.01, 11.09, 2.9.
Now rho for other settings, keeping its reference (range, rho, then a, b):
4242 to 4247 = 0.78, 0.0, 0.78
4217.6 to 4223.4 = 2.44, 0.5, 2.44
